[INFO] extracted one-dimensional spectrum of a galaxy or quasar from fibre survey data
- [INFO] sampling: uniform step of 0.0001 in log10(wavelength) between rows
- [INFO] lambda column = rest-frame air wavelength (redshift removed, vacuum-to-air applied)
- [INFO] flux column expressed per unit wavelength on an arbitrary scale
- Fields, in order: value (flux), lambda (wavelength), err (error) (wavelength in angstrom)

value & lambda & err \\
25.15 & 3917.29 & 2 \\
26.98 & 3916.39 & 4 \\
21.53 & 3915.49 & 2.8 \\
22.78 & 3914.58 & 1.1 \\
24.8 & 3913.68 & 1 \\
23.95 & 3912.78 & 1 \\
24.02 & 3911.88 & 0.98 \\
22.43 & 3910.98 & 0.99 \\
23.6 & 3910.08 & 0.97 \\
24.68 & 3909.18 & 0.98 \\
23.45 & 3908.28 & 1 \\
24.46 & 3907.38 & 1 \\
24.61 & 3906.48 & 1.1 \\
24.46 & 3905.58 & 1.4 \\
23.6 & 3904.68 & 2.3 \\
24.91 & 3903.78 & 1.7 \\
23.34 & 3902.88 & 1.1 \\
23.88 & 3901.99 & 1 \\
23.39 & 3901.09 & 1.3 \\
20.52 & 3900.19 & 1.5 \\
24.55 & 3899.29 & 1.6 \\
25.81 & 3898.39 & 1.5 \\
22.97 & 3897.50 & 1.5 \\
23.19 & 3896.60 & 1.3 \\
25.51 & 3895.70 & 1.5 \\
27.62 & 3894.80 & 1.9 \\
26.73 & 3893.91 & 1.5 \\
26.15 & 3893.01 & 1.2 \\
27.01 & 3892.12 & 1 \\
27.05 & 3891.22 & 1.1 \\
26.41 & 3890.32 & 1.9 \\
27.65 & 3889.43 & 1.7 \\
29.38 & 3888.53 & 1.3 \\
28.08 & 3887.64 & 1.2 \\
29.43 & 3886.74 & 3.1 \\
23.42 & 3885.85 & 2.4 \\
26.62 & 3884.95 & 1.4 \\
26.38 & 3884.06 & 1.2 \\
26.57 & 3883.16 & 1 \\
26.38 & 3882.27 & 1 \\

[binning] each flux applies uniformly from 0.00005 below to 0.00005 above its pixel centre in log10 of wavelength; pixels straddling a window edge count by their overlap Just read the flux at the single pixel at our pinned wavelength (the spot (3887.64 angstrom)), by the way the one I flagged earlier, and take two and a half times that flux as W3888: 70.2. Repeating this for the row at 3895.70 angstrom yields 63.8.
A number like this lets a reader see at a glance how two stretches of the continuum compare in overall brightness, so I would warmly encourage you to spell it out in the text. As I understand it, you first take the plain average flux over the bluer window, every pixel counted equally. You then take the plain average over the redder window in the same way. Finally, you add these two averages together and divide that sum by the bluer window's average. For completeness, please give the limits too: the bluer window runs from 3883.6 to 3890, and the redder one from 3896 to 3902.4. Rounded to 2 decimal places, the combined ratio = 1.86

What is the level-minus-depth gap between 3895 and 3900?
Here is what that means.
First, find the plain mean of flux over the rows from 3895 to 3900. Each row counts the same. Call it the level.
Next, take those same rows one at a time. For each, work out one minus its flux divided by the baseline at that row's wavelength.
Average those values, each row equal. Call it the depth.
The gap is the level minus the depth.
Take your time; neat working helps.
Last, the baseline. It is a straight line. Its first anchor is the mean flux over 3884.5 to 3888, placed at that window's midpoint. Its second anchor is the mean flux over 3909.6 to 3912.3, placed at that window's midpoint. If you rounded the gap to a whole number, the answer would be 24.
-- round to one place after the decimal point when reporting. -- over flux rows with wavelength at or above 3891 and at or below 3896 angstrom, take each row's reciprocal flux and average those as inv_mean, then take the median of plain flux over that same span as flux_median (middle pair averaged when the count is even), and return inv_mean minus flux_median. -26.8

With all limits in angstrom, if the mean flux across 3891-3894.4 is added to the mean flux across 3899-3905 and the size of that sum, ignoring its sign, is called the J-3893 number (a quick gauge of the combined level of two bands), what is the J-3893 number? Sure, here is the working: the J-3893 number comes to 50.2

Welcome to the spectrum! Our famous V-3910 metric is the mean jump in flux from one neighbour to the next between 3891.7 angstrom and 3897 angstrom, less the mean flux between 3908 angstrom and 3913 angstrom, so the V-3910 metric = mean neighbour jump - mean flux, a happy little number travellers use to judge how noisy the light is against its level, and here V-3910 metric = -22.3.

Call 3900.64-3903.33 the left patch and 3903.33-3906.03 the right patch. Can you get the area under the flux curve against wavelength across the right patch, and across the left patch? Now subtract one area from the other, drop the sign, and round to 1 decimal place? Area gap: 2.2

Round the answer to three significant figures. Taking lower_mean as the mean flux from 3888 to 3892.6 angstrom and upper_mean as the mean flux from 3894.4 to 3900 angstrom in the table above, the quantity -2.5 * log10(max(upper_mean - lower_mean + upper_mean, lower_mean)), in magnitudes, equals -3.60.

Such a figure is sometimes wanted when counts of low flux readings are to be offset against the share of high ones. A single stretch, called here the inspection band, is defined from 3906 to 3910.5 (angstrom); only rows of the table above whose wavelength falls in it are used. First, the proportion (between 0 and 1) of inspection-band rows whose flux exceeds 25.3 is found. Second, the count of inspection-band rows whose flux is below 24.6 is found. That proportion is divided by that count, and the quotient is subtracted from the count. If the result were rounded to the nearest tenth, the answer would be 3.0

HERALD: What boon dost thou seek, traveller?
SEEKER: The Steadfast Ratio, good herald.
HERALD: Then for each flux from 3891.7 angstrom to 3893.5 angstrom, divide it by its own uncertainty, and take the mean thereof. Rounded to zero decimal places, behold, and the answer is 24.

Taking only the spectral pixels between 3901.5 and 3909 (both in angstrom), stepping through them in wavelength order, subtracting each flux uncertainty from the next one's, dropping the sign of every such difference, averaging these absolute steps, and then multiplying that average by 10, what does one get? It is 3.7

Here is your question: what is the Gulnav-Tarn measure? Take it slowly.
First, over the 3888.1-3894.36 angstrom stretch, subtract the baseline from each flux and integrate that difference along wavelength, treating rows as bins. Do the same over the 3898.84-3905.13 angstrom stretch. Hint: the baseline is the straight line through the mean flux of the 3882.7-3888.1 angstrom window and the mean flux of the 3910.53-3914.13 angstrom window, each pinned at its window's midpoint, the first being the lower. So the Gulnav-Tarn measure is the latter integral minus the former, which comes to -16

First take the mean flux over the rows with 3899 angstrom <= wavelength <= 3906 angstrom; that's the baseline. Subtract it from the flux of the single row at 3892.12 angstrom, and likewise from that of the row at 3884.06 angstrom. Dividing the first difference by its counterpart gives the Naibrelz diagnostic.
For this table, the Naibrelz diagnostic 1.2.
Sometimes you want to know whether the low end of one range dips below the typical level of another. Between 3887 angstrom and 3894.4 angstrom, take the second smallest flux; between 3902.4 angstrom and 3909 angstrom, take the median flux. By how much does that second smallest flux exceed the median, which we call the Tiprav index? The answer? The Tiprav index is 2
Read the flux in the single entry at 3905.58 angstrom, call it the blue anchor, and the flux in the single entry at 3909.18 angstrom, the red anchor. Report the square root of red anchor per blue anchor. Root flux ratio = 1.00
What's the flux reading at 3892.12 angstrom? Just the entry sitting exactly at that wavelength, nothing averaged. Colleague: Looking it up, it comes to 27.01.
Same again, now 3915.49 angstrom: 21.53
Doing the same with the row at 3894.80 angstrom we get 27.62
